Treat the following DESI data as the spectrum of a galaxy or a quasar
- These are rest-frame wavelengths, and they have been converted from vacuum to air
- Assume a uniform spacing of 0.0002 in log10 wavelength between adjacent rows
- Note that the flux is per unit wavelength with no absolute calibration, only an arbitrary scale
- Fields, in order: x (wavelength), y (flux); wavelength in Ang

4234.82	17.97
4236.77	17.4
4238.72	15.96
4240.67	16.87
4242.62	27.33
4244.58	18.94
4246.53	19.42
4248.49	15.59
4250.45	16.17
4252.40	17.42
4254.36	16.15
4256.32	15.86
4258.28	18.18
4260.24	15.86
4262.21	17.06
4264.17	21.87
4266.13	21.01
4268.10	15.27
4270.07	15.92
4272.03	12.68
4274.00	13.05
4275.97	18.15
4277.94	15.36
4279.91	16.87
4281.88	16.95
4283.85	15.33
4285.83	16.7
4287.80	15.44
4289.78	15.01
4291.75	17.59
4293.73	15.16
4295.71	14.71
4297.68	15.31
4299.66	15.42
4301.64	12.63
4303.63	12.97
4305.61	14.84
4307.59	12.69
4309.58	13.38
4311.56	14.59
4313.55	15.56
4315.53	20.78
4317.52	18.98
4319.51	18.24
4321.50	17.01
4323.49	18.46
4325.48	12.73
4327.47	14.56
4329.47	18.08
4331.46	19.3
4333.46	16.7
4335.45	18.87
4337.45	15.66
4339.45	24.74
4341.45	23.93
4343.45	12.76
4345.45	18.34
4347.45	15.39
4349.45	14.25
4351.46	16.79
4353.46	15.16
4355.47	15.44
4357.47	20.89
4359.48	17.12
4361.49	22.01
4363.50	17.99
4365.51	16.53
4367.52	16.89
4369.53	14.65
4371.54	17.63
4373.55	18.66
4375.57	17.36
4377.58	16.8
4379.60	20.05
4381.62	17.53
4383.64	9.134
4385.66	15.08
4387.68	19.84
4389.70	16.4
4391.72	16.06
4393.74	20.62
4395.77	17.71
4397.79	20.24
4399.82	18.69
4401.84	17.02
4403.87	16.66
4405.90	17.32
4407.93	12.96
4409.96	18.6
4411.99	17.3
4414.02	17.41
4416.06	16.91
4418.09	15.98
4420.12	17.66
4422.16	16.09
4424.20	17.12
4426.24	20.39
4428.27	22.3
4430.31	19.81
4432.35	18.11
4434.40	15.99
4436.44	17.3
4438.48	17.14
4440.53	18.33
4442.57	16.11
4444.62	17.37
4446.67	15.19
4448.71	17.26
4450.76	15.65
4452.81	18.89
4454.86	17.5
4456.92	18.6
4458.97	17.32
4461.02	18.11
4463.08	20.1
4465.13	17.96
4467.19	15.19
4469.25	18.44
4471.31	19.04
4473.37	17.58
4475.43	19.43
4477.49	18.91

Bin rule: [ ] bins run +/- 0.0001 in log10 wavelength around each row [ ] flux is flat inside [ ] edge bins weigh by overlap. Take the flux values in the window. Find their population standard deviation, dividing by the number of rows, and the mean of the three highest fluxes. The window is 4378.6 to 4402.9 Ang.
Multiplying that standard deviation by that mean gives 61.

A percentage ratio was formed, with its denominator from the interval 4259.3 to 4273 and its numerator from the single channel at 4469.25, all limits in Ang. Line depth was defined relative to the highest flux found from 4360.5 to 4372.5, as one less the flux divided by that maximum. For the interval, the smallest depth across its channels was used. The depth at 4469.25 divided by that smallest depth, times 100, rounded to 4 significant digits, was 2550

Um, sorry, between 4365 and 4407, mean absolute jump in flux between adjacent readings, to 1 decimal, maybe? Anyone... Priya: 2.6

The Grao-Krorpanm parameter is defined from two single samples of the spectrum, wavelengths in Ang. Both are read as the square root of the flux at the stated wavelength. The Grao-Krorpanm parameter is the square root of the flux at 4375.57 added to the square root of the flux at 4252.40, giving 8.3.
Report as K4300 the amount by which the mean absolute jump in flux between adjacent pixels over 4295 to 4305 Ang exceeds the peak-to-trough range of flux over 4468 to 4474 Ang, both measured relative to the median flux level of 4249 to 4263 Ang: -0.5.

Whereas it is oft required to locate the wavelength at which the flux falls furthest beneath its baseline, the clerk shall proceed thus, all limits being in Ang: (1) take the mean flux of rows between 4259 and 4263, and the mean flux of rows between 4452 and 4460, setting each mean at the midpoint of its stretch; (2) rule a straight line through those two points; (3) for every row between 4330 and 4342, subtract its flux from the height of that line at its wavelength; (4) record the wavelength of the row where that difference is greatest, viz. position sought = 4337.45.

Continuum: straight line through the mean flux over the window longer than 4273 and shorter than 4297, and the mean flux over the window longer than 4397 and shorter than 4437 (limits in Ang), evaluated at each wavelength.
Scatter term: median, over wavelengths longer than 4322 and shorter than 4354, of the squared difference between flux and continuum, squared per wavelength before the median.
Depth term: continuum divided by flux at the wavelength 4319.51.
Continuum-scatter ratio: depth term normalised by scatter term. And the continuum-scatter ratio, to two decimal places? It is 0.23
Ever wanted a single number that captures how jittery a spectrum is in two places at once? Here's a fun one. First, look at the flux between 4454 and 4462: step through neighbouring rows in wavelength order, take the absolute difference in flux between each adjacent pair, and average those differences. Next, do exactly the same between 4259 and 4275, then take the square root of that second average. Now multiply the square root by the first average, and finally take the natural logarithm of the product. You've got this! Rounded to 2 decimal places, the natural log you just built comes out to 0.49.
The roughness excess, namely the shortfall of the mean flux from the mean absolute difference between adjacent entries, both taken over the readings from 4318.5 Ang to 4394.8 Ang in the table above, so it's -14.1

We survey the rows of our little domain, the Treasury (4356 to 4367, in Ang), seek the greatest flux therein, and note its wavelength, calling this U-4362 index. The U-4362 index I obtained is 4361.49 Ang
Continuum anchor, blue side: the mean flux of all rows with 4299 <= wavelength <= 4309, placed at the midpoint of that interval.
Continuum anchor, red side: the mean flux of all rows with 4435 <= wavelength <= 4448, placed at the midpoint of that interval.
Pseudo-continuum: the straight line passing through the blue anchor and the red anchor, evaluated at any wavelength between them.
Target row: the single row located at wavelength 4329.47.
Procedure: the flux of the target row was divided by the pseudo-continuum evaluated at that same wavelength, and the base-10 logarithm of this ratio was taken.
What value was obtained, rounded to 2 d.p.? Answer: 0.10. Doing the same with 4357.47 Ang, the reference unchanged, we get 0.15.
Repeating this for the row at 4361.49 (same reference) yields 0.17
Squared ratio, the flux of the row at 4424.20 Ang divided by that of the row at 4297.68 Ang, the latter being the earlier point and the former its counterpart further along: 1.25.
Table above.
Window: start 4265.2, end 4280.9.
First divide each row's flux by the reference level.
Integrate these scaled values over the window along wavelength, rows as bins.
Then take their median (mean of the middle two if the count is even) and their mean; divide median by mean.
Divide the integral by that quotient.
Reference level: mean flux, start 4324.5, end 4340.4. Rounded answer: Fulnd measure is 14.7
